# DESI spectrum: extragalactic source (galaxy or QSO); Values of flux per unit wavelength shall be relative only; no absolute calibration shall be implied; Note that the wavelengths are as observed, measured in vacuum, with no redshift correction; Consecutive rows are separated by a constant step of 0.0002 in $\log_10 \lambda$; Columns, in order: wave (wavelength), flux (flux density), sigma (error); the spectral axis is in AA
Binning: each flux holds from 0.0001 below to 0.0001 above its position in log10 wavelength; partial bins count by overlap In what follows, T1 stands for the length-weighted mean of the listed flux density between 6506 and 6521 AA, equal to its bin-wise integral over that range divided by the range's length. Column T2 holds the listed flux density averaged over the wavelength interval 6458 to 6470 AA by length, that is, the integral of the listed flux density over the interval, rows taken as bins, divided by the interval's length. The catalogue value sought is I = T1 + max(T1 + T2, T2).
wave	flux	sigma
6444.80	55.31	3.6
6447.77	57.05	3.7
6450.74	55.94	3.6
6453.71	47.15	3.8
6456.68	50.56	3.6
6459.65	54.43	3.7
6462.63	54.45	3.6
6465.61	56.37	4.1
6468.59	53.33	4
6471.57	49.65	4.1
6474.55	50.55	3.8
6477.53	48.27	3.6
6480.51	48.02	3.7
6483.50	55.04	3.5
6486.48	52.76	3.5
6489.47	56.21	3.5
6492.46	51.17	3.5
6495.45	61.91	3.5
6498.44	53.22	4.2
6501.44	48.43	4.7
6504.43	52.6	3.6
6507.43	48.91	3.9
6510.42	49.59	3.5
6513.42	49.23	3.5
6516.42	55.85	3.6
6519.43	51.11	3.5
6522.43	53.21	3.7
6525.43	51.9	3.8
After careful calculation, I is 156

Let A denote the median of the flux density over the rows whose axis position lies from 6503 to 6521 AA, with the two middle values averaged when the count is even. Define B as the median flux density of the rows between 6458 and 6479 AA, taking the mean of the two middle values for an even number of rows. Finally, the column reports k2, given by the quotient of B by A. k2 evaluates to 1.06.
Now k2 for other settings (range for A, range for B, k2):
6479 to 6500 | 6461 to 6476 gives 1.00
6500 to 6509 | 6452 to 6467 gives 1.11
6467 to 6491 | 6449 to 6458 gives 0.98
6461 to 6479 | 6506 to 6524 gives 0.97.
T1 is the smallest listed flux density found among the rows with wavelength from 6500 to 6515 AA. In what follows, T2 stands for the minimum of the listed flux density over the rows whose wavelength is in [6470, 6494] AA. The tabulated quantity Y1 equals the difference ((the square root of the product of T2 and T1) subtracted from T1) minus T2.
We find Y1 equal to -47.8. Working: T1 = 48.43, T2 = 48.02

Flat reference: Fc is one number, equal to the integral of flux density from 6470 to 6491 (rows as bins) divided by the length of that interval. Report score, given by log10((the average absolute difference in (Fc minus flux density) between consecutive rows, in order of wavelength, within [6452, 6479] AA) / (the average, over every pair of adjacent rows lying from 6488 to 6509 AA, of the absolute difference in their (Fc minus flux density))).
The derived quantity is -0.41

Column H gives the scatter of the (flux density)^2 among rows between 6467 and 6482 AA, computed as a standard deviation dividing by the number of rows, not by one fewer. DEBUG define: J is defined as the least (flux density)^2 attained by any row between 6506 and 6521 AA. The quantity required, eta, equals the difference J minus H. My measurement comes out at 2198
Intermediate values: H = 195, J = 2392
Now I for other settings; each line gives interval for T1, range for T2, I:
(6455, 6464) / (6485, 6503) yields 160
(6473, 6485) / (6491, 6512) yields 153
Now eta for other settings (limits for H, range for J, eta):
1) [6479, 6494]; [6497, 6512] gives 2043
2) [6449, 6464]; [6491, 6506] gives 2014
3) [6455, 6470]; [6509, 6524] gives 2220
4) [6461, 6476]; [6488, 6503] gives 2083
